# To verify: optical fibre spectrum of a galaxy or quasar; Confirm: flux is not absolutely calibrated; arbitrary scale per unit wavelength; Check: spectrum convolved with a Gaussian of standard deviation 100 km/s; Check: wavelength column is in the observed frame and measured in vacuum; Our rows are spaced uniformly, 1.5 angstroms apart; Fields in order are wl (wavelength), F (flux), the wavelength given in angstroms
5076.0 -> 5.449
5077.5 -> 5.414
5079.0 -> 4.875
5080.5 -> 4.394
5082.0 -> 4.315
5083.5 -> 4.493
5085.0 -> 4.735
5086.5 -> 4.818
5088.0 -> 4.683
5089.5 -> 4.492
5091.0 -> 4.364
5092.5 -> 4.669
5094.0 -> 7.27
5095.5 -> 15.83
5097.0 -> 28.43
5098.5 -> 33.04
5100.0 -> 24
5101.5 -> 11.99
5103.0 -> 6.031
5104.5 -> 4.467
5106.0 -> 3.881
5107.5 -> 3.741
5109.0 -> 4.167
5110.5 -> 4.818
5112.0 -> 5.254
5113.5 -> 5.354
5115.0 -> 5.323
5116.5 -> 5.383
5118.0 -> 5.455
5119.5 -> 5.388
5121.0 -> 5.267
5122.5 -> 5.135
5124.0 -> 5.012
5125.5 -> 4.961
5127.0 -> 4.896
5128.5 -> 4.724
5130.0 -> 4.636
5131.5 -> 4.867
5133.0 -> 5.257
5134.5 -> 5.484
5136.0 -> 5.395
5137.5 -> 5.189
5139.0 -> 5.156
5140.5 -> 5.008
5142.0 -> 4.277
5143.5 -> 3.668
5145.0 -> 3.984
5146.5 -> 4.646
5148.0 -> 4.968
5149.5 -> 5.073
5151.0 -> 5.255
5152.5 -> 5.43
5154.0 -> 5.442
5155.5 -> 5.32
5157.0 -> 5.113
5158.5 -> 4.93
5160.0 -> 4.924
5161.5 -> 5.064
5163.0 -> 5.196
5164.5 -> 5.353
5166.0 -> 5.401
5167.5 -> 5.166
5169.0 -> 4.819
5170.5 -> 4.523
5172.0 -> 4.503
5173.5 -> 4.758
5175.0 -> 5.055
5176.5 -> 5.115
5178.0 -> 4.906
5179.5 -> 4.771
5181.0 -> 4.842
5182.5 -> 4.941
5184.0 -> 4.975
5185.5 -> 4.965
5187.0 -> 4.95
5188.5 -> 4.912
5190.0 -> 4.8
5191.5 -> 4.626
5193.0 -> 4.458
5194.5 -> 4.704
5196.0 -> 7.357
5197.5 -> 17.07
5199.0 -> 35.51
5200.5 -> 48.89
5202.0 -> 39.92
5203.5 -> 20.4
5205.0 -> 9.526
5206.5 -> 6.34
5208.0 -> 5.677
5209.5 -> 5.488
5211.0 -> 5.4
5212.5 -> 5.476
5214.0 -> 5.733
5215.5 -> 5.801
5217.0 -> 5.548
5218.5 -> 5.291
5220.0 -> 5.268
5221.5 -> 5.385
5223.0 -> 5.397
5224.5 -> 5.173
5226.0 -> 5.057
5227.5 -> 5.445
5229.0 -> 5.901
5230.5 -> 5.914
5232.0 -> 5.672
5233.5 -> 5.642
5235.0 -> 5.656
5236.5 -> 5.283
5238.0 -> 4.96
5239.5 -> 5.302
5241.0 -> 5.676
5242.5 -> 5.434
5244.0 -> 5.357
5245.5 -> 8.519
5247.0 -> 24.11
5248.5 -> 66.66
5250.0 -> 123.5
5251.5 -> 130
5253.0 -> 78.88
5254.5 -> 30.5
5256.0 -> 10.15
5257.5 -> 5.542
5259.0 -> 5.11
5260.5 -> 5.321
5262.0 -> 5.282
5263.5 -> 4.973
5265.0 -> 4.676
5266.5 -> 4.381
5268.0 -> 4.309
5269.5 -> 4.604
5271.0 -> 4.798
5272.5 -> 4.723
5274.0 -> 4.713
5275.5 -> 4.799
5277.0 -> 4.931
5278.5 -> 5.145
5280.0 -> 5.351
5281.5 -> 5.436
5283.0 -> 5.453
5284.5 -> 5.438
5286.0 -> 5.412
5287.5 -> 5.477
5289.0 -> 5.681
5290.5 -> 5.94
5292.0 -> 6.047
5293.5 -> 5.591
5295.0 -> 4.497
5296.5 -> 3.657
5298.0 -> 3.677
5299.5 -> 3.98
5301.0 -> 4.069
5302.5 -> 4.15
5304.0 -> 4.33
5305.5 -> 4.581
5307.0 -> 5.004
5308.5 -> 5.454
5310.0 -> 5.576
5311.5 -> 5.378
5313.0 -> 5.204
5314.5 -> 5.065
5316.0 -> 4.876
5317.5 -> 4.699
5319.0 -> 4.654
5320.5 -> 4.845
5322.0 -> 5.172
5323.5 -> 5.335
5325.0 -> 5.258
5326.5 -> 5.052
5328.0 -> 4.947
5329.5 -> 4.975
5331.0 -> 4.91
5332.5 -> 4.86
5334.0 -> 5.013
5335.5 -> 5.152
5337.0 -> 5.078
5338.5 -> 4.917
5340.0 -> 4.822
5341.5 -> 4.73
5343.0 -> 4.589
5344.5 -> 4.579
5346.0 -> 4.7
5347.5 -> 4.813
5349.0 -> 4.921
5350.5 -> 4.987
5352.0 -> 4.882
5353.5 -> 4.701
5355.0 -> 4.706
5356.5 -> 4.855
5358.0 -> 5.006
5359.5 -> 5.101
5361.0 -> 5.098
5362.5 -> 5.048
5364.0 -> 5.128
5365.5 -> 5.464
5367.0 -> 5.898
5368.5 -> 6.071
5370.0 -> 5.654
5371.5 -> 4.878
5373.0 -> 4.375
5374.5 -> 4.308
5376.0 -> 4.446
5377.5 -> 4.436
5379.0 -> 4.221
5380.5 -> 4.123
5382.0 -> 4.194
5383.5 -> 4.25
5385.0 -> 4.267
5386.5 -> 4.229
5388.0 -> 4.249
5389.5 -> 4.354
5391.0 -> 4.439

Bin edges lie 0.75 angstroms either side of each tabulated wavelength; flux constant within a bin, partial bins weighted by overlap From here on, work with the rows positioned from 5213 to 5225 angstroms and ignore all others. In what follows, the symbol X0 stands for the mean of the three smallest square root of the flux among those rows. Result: 2.29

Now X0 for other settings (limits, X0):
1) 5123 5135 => 2.18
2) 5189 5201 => 2.14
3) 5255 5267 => 2.16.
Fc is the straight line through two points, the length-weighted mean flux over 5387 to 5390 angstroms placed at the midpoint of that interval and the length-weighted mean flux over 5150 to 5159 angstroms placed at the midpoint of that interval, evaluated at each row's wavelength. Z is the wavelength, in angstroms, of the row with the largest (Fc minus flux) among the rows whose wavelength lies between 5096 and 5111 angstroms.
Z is 5107.5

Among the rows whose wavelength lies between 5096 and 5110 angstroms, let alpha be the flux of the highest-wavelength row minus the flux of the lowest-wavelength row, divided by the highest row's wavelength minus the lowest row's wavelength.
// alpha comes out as -2.02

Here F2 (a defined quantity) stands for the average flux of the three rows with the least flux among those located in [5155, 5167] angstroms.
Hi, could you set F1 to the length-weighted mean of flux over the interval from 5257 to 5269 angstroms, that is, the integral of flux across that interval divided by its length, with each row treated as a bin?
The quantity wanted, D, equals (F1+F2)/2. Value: 4.95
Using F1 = 4.93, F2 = 5.0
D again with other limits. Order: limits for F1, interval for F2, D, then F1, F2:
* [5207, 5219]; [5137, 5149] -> 4.77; 5.57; 4.0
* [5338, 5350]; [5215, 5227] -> 4.96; 4.76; 5.2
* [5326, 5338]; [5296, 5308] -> 4.38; 5.00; 3.8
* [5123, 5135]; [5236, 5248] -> 5.08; 4.97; 5.2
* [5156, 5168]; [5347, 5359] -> 4.94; 5.15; 4.7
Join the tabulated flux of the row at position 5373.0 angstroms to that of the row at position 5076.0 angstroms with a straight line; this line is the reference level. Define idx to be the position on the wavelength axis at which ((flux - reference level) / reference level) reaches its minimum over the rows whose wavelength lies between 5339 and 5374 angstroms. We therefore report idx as 5373.0 angstroms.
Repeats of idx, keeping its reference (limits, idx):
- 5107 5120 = 5107.5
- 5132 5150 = 5143.5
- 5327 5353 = 5344.5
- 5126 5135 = 5130.0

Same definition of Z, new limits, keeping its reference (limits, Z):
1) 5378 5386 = 5380.5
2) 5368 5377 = 5374.5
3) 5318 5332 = 5319.0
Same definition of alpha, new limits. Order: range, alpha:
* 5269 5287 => 0.05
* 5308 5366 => 0.00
